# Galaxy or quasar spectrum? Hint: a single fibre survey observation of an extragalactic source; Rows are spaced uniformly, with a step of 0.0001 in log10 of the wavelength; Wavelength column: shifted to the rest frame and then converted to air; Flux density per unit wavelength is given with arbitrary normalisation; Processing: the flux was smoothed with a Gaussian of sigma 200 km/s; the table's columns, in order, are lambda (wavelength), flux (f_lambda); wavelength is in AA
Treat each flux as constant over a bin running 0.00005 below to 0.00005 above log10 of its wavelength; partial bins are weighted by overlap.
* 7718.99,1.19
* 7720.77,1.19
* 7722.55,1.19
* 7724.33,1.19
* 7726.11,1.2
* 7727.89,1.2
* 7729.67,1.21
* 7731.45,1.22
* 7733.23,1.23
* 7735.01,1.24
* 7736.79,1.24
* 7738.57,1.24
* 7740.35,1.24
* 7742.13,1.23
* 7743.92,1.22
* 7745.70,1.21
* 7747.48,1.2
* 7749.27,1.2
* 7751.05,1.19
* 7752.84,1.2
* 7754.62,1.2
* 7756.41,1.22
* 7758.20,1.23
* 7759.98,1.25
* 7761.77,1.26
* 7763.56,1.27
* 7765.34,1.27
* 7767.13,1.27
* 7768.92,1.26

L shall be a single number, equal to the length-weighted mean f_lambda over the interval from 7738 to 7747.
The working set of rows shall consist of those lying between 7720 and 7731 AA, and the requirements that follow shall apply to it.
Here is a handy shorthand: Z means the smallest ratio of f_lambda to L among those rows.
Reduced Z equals 0.970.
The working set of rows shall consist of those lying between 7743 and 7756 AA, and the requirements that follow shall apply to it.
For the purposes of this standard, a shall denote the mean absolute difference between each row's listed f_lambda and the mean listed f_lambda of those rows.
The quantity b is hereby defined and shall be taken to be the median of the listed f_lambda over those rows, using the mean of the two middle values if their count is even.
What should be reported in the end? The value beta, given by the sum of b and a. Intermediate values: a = 0.007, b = 1.20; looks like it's 1.21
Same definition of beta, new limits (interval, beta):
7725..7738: 1.23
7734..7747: 1.25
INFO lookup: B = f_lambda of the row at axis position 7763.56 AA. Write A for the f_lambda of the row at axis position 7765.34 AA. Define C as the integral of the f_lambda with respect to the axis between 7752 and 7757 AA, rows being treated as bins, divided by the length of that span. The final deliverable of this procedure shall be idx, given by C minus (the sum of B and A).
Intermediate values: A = 1.27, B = 1.27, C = 1.206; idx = -1.33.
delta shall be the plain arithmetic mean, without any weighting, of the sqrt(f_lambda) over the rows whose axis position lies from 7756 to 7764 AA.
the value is 1.12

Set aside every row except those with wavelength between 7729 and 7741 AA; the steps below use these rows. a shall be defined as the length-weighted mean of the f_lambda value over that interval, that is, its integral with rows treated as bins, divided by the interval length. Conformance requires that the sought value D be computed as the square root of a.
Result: 1.11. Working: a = 1.23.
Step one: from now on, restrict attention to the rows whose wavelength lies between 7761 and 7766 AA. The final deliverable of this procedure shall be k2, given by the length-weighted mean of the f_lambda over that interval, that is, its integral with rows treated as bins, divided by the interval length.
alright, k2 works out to 1.27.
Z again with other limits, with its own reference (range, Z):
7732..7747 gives 0.986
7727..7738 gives 0.978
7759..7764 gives 1.019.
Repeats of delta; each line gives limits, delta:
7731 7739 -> 1.11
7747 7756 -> 1.09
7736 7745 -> 1.11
